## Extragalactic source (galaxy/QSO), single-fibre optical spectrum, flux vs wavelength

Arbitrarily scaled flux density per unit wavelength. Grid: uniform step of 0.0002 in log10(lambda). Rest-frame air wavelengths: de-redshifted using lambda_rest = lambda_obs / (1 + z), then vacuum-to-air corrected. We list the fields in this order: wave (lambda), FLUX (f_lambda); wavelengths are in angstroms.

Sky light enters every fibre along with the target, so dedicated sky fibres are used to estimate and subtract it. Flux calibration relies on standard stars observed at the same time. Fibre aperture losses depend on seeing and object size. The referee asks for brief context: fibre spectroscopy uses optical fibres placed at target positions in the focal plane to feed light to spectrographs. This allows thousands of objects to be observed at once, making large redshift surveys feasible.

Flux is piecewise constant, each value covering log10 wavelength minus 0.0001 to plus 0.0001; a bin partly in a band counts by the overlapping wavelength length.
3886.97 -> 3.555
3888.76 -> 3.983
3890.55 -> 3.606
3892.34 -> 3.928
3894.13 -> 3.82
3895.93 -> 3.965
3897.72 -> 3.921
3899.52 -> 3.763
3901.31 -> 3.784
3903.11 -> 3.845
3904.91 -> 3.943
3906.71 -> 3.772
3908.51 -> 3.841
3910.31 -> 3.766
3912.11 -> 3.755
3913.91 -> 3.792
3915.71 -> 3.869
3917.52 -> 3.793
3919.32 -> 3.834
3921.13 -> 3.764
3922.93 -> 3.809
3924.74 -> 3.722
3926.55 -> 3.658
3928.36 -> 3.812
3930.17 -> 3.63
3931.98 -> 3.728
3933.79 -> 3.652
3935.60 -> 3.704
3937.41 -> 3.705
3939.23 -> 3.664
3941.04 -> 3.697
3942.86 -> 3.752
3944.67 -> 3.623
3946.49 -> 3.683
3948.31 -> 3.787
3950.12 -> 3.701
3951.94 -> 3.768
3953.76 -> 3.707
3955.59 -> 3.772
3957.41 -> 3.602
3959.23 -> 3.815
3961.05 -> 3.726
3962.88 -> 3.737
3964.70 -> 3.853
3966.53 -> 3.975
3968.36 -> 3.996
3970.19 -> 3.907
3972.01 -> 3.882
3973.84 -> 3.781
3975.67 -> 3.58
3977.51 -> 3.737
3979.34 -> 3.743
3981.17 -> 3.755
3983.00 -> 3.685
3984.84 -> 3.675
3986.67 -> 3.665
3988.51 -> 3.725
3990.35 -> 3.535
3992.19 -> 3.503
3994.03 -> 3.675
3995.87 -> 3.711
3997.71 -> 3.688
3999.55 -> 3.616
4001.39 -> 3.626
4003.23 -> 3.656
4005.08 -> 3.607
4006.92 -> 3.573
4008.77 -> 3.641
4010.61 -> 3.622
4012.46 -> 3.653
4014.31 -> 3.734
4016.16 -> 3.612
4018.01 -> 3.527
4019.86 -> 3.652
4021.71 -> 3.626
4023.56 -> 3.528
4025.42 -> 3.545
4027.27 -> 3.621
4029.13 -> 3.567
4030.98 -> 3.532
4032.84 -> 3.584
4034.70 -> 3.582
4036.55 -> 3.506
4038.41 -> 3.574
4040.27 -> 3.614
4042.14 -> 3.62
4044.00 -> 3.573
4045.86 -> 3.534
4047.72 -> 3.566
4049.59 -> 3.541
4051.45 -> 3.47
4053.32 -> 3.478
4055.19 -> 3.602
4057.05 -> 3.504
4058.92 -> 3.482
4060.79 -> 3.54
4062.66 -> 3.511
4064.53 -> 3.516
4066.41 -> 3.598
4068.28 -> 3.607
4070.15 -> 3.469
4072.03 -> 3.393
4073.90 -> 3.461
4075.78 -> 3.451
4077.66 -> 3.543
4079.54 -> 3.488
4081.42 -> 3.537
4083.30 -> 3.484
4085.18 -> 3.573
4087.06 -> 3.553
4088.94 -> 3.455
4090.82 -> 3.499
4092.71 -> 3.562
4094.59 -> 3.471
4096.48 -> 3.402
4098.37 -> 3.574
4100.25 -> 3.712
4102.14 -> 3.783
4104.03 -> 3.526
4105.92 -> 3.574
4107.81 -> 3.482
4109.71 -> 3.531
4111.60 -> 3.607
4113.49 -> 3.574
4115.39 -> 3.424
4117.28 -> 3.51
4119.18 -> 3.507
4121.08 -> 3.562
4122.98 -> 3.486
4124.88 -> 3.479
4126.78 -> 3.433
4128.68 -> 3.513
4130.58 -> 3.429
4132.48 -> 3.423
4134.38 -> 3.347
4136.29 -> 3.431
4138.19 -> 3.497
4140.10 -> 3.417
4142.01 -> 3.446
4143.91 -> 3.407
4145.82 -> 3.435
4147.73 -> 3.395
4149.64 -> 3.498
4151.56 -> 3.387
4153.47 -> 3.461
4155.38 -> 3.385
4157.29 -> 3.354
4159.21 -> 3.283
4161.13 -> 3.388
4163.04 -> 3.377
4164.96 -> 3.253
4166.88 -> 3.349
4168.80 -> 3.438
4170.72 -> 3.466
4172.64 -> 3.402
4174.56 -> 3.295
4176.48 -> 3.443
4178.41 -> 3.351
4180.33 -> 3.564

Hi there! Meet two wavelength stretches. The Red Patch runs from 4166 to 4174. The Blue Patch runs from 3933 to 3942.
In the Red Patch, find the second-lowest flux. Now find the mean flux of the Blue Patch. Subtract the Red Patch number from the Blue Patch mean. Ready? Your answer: 0.28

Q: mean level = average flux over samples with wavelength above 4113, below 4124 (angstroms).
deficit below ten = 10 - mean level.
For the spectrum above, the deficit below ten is 6.49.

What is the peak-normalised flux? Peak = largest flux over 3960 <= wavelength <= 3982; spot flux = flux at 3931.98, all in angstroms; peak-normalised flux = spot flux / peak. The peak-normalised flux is 0.933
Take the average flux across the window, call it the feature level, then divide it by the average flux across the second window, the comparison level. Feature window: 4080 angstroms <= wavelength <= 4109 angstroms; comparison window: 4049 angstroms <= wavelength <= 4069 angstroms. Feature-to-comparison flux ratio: 1.00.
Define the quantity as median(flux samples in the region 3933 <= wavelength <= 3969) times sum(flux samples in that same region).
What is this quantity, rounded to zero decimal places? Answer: 278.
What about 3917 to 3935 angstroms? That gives 140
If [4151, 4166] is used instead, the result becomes 91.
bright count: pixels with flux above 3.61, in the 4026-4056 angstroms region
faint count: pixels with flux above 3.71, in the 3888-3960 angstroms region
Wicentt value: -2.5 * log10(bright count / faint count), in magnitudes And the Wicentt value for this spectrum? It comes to 2.4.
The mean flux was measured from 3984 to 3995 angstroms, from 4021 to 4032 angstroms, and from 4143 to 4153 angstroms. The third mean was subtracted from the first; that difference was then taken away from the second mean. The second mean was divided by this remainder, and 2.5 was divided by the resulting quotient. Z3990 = 2.36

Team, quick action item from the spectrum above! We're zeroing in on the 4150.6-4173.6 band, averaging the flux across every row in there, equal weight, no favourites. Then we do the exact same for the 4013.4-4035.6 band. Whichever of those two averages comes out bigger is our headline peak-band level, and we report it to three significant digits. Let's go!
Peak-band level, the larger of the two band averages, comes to 3.59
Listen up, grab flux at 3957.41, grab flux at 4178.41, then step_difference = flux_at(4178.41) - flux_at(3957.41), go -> -0.25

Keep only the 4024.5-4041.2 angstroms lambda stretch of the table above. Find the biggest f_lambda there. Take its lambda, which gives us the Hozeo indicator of 4027.27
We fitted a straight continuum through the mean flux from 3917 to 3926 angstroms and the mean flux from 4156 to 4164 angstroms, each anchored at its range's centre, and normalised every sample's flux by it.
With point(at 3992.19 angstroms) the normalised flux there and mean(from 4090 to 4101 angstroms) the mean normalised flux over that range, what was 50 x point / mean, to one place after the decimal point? 47.0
